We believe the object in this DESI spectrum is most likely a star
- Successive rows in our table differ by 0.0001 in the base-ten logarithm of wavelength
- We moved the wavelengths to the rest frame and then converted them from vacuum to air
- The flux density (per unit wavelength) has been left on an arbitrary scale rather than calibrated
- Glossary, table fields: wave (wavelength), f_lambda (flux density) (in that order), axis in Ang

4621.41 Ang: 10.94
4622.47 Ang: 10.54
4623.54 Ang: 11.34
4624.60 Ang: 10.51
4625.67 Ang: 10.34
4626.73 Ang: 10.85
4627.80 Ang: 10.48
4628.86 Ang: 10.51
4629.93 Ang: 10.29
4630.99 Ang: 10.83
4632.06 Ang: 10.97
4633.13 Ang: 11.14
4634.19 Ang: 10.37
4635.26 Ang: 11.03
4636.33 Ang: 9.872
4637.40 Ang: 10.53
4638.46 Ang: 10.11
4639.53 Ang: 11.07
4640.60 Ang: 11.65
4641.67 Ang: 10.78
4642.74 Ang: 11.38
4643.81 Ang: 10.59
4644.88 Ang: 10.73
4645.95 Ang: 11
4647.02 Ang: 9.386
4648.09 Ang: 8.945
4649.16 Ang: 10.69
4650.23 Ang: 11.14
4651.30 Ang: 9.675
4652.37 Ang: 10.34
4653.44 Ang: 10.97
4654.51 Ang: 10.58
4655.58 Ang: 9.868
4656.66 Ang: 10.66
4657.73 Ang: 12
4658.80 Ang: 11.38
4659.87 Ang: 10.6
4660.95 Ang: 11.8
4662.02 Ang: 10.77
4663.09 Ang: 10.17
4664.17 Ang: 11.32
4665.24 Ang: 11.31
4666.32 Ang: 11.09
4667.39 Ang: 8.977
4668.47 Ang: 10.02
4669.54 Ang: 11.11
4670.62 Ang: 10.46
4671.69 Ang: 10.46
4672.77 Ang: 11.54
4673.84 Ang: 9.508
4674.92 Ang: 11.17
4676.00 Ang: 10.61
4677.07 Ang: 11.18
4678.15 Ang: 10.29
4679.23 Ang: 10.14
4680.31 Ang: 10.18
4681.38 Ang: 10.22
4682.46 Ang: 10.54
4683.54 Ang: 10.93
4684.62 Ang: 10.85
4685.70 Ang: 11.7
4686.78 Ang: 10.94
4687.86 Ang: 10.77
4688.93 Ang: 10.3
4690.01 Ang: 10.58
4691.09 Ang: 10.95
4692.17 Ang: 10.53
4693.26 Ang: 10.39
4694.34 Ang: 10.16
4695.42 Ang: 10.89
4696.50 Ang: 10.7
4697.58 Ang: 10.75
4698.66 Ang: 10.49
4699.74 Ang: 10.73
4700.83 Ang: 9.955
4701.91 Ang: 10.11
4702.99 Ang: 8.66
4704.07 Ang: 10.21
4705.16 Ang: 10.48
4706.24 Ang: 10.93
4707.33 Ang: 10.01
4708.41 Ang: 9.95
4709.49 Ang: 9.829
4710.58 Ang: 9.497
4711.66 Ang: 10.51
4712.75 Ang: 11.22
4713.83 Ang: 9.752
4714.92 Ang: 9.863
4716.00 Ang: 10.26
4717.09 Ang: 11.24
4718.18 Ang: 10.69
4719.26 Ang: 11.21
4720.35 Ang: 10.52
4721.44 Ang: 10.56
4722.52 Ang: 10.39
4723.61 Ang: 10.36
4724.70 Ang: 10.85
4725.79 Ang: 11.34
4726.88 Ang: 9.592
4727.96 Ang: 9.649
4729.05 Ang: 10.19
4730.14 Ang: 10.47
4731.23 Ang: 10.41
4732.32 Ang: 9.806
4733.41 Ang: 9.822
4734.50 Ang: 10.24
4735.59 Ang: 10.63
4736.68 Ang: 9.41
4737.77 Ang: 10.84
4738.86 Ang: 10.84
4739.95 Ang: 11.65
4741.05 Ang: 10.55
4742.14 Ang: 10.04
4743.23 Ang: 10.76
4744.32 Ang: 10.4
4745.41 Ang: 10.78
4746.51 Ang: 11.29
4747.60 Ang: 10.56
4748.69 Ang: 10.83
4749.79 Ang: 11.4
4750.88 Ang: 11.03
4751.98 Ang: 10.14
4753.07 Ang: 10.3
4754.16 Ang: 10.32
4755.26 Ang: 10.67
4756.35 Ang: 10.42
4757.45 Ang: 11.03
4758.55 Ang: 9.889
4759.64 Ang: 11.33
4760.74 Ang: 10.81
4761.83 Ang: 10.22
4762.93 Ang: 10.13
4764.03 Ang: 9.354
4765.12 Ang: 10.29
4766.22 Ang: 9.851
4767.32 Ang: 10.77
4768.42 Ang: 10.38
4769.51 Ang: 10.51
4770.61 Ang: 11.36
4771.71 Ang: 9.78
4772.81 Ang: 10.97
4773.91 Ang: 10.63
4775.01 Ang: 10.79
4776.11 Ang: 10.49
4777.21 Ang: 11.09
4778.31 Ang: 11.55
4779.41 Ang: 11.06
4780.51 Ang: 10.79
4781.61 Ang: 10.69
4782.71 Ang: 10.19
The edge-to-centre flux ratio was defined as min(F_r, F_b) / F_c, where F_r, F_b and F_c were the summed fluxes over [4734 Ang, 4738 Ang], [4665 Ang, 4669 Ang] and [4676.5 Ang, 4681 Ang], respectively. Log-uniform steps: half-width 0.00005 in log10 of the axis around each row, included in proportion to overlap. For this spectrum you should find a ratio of 0.98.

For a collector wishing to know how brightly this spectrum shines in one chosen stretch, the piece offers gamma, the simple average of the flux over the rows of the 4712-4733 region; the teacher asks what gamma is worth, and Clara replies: 10.44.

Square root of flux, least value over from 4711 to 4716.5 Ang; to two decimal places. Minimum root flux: 3.12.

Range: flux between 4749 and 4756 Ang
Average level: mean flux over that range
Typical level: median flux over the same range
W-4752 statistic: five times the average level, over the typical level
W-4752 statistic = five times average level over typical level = 5.07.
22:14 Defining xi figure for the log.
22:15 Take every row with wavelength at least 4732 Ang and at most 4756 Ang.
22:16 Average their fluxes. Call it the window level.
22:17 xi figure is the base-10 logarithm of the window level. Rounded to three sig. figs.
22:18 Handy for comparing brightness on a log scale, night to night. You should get 1.02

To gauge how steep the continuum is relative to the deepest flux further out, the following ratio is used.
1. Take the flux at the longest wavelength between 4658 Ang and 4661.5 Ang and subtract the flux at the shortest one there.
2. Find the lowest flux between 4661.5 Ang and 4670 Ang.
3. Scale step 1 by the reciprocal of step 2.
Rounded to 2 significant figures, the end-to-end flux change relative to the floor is 0.047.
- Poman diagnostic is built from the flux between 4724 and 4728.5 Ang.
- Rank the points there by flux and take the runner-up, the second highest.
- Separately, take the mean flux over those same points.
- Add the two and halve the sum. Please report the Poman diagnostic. 10.6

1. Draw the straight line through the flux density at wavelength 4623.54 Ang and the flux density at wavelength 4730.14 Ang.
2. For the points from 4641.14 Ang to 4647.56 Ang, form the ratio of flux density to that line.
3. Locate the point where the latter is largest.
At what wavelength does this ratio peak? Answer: 4642.74 Ang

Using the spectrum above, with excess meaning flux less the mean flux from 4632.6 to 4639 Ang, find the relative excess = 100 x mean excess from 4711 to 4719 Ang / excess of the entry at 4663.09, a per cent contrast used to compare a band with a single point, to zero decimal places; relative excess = 1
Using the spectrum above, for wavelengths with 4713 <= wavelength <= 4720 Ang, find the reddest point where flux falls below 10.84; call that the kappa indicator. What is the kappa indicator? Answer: 4718.18 Ang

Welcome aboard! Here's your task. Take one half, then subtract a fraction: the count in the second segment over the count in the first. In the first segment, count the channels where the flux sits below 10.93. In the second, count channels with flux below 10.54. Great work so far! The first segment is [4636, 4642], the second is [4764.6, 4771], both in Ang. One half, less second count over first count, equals -0.5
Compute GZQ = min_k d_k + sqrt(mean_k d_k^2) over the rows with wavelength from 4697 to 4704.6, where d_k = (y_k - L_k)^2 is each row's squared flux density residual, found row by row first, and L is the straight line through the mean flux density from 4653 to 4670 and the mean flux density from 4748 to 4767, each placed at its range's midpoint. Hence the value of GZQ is 1.5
